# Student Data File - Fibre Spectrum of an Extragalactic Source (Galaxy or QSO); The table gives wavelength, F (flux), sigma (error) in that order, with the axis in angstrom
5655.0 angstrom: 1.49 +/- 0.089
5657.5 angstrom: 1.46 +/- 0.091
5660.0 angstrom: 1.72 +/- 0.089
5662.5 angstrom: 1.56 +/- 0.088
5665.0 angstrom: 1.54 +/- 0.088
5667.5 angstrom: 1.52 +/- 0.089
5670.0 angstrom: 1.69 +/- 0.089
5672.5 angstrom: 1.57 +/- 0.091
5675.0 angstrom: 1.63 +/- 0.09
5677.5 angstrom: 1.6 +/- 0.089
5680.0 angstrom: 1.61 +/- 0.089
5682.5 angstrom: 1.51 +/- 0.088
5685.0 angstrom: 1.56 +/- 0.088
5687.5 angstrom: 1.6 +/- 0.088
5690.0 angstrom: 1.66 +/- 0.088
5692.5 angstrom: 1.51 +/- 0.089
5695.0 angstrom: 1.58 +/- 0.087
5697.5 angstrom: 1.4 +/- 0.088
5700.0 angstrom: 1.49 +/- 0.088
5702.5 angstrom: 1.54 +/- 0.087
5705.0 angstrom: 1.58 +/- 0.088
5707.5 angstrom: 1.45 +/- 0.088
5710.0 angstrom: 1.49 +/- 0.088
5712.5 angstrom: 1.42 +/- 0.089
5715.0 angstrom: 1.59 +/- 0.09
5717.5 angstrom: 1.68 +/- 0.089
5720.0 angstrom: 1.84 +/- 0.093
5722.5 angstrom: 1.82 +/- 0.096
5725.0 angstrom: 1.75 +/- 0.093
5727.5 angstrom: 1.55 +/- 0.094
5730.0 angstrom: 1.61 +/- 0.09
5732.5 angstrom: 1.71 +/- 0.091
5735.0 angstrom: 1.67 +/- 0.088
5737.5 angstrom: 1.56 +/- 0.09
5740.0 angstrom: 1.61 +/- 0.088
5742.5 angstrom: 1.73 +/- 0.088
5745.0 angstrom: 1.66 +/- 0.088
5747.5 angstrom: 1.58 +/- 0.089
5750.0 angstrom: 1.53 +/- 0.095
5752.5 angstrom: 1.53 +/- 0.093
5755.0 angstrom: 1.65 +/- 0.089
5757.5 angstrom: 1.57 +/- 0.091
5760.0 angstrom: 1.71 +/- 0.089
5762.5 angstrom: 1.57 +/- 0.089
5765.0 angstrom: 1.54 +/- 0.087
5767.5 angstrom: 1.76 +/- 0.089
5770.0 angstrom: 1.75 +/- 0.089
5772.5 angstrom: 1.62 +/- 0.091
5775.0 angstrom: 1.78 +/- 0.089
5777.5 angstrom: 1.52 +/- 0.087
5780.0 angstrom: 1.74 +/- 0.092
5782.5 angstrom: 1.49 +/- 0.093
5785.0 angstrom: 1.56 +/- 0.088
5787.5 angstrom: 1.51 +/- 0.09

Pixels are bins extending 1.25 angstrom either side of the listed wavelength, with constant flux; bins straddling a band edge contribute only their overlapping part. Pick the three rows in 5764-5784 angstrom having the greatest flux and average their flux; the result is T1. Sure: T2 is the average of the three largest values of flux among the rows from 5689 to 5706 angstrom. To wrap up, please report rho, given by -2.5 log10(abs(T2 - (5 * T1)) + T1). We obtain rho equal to -2.38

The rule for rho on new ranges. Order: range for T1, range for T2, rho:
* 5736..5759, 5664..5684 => -2.32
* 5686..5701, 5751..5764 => -2.26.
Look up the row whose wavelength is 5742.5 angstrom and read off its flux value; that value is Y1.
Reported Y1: 1.73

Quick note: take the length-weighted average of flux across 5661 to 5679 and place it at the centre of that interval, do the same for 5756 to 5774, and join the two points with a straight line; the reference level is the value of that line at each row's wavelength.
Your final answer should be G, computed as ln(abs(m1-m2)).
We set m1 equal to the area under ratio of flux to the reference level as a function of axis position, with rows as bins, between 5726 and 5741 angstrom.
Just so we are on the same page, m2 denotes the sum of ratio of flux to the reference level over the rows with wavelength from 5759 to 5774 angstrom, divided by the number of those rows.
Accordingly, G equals 2.63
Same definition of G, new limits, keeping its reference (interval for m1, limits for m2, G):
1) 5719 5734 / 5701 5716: 2.70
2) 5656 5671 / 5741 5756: 2.64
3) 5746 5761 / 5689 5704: 2.61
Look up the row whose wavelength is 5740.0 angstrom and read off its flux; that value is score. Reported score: 1.61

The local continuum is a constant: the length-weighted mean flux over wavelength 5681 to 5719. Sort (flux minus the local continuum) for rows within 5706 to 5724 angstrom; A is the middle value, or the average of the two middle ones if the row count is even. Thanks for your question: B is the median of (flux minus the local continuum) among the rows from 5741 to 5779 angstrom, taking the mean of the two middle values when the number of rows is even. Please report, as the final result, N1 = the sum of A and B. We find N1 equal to 0.13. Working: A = 0.05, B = 0.08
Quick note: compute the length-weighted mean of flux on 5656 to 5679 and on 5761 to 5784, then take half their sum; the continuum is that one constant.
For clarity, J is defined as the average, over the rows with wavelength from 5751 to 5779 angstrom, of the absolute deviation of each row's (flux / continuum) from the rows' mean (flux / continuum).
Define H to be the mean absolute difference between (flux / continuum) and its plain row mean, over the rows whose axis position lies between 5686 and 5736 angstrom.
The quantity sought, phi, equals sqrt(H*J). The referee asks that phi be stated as 0.056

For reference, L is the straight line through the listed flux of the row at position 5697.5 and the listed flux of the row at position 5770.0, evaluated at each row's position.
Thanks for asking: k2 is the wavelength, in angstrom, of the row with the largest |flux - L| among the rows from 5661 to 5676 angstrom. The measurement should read 5670.0 angstrom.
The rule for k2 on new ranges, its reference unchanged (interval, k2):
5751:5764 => 5762.5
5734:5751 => 5750.0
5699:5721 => 5720.0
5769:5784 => 5782.5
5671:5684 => 5675.0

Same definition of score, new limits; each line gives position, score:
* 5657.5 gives 1.46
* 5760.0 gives 1.71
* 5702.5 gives 1.54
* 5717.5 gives 1.68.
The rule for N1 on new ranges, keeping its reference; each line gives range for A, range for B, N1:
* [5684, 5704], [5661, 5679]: 0.04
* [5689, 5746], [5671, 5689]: 0.11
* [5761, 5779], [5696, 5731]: 0.11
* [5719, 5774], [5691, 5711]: 0.06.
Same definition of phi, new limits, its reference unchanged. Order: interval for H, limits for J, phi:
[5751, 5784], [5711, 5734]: 0.061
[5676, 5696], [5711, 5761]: 0.035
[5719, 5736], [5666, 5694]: 0.039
